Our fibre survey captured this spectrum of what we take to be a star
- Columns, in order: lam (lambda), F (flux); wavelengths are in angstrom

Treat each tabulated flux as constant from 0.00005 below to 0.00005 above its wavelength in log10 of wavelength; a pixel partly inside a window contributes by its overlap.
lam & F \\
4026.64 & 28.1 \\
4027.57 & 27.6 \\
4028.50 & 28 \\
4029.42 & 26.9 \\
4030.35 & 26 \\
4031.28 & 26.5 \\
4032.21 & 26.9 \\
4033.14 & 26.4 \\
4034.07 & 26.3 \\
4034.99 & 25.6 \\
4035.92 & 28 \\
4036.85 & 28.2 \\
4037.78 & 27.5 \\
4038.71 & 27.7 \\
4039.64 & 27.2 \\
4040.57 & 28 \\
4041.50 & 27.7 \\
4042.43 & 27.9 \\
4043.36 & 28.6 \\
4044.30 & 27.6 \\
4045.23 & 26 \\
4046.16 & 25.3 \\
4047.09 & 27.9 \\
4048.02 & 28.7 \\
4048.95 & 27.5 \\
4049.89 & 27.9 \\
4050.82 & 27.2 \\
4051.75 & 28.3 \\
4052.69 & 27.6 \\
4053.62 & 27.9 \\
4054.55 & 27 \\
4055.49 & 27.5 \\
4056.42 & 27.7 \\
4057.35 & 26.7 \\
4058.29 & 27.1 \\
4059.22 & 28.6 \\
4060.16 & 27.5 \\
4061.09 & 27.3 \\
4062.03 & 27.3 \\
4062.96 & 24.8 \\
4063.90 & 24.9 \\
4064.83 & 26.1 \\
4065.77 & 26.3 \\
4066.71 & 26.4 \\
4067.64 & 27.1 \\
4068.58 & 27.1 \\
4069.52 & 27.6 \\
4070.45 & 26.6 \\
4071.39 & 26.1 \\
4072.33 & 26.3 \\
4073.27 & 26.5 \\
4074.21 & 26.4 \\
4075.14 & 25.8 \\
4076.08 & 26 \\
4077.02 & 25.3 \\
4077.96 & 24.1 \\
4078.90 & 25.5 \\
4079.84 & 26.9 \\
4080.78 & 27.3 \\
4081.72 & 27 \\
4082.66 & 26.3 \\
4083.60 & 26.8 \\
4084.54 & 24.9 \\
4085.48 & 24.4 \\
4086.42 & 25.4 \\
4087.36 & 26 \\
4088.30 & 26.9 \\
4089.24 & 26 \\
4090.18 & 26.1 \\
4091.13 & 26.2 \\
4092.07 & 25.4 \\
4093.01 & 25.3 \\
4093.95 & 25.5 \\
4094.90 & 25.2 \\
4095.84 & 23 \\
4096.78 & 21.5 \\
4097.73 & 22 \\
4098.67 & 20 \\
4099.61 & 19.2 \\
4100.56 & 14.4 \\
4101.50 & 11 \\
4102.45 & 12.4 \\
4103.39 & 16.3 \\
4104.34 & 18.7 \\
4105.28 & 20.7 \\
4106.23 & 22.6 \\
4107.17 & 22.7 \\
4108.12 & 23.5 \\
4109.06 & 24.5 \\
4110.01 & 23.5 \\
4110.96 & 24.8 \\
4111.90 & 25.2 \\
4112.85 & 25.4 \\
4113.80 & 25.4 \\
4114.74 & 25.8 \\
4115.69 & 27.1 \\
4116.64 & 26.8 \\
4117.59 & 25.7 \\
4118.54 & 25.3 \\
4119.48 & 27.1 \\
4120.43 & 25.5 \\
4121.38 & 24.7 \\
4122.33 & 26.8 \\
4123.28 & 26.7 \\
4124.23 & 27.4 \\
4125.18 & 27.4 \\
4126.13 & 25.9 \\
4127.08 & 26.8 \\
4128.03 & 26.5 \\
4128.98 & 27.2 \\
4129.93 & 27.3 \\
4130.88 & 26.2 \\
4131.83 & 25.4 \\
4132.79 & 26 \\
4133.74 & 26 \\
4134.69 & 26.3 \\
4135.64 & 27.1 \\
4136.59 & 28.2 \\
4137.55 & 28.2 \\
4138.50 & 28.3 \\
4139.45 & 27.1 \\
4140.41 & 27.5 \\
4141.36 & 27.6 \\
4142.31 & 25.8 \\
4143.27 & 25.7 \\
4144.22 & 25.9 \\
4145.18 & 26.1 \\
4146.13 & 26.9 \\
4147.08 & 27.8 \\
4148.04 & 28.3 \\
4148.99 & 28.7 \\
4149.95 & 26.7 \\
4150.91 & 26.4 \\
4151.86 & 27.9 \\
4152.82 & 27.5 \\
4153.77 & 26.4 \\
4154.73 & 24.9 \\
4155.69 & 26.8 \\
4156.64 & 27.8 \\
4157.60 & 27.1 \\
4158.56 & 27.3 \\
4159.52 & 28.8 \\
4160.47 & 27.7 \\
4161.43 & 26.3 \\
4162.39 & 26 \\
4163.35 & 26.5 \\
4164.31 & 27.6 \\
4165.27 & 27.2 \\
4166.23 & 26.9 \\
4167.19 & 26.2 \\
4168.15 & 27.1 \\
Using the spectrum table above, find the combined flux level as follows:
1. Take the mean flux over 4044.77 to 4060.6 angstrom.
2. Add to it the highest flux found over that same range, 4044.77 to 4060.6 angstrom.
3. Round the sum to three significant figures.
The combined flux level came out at 56.1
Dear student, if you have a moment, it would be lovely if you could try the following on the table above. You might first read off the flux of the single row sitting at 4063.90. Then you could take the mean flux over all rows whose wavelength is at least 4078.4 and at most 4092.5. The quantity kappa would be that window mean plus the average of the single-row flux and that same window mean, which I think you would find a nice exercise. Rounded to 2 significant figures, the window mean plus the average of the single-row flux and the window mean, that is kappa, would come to 52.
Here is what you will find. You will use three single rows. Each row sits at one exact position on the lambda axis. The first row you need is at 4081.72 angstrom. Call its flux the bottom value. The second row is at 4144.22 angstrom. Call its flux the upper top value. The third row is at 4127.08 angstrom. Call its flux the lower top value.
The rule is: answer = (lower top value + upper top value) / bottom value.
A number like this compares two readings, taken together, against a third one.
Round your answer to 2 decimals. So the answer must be 1.95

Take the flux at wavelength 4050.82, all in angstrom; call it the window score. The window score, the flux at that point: 27.2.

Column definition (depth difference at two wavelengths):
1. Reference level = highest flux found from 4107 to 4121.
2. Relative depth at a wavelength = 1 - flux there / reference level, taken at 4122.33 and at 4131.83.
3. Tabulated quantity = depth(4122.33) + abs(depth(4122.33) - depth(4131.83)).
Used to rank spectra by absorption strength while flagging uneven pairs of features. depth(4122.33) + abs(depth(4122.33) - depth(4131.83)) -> 0.063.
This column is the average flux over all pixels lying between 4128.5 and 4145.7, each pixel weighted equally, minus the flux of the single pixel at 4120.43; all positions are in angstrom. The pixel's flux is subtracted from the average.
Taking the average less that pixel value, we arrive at 1.3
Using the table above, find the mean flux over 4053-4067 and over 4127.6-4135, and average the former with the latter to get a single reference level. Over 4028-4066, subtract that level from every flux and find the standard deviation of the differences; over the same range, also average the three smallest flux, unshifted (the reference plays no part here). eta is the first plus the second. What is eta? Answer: 26.0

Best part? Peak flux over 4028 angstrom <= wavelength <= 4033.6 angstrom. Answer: 28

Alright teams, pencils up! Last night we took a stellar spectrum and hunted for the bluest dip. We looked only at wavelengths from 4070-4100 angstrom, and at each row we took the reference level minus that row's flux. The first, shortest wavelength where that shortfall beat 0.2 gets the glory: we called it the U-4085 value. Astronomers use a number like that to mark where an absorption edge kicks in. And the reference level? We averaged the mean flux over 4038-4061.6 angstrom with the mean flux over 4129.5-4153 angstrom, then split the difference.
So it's 4070.45 angstrom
